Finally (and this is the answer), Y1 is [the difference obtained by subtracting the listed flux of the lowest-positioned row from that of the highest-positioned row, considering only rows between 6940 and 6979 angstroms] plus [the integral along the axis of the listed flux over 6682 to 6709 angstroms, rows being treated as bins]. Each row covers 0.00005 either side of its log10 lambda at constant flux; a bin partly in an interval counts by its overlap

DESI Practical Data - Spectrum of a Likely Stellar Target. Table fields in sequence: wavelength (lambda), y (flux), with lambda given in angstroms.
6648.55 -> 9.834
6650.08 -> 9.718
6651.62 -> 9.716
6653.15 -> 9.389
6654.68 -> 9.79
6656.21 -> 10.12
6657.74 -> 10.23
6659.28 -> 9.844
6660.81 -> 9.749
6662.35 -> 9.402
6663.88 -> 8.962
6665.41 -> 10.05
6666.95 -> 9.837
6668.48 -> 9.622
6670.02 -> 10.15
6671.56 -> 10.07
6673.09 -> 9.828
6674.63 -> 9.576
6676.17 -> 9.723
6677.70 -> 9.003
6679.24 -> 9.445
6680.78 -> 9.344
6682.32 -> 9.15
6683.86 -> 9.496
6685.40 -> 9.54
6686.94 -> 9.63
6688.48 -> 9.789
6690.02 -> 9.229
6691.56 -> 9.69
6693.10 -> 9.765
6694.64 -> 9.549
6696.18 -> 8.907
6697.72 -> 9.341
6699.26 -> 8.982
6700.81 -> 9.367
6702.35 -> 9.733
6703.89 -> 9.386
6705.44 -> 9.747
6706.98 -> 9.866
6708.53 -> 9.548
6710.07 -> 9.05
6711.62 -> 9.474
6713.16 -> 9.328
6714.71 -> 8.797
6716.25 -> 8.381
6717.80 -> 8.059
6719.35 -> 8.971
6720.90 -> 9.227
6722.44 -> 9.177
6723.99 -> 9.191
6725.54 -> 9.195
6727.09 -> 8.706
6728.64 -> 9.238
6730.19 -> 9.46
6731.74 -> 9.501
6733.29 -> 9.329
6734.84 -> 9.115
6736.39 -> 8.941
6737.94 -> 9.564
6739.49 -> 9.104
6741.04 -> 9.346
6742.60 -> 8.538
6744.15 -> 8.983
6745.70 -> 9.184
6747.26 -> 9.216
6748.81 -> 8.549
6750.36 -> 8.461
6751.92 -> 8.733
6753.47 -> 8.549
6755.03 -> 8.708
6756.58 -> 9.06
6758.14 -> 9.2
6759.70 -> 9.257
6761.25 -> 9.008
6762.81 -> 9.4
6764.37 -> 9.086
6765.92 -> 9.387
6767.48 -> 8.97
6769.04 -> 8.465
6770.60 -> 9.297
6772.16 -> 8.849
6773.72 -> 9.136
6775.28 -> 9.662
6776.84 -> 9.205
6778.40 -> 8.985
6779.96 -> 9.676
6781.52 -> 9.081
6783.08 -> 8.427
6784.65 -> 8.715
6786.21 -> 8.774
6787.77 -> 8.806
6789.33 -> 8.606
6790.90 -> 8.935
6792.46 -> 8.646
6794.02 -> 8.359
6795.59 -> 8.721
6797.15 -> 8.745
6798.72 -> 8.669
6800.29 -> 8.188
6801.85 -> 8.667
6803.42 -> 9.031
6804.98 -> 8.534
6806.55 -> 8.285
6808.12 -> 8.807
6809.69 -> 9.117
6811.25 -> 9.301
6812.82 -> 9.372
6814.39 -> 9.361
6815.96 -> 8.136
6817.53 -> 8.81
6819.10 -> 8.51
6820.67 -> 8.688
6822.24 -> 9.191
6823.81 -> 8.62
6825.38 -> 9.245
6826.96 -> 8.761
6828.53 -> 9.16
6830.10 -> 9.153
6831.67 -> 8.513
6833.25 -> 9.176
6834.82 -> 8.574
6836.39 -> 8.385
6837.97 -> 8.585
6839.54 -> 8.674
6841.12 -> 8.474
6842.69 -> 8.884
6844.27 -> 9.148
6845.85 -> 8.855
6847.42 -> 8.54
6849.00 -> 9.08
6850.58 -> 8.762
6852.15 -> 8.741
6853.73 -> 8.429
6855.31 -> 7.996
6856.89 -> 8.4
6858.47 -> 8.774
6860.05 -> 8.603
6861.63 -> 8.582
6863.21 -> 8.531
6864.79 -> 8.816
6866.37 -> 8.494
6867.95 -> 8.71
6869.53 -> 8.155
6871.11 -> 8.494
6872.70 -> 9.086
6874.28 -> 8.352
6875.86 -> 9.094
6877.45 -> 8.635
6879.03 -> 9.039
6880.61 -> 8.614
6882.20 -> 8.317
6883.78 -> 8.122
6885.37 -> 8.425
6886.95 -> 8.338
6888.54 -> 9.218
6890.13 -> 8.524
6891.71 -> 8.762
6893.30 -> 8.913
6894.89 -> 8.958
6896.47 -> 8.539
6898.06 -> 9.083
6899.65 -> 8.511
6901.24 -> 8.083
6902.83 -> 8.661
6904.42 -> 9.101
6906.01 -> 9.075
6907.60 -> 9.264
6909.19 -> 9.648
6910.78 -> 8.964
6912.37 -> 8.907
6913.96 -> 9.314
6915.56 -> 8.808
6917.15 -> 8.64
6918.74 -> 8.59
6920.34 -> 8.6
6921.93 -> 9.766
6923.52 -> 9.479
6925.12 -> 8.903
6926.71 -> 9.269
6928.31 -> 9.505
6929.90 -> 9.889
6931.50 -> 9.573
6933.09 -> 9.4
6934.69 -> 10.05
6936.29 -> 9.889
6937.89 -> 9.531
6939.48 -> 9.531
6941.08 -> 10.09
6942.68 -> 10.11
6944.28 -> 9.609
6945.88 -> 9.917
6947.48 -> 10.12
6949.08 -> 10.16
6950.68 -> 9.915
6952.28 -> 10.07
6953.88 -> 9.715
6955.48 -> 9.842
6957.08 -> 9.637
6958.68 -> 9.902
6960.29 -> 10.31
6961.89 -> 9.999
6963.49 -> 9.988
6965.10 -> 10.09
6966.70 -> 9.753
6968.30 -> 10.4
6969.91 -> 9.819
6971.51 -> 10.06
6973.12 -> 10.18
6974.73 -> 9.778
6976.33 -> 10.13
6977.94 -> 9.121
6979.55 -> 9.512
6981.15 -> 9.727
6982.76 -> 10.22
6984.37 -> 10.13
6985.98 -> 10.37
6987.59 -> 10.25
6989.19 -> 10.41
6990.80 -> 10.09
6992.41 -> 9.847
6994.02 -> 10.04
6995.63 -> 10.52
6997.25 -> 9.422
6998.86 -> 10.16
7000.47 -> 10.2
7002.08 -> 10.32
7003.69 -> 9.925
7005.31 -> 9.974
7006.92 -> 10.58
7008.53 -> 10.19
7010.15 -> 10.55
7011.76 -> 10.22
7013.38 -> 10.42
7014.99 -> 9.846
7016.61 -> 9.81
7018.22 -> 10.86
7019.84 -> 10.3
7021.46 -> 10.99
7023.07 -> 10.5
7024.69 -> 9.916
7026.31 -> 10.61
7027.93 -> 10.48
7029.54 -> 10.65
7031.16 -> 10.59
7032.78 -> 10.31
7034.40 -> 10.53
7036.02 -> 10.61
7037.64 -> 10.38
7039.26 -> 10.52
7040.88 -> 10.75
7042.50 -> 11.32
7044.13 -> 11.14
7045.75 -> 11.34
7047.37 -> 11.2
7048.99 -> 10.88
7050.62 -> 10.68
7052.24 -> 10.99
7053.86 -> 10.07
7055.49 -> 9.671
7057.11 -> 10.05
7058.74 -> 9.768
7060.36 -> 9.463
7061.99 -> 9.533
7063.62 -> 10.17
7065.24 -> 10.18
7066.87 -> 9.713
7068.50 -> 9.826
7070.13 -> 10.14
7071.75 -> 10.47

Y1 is 255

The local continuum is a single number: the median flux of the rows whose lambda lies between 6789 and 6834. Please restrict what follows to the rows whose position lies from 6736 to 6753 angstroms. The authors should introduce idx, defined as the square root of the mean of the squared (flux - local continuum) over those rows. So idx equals 0.4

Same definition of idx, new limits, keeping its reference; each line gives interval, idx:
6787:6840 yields 0.3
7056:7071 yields 1.2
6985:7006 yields 1.4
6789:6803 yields 0.2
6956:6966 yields 1.3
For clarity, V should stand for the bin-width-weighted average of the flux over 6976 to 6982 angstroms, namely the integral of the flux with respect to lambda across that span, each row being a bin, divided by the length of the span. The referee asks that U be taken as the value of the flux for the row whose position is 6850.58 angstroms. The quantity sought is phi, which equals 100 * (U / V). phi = 91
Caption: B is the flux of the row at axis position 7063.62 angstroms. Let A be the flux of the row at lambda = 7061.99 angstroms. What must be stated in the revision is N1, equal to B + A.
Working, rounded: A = 9.533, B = 10.17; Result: 19.7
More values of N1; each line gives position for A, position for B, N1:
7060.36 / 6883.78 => 17.6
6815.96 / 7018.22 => 19.0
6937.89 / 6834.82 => 18.1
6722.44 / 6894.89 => 18.1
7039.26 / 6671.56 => 20.6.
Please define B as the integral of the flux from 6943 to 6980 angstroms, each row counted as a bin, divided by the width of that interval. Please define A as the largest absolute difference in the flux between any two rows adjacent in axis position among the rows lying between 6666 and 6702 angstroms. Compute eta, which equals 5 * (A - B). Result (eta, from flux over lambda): -46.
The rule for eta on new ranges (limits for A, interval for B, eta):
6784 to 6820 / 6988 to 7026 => -45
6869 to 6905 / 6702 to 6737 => -42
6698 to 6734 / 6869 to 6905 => -39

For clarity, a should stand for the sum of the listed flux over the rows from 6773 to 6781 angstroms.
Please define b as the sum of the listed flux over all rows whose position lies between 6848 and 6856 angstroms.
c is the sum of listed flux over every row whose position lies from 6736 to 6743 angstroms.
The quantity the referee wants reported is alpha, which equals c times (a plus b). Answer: 4079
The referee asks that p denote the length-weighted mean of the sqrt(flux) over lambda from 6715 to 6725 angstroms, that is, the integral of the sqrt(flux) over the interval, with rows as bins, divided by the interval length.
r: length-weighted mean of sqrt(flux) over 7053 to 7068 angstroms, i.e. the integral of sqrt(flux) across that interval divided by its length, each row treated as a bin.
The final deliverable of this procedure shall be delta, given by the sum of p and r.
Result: 6.11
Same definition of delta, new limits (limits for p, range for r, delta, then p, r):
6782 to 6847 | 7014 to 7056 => 6.21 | 2.96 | 3.25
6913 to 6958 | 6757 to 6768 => 6.12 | 3.09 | 3.03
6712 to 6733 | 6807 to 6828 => 5.99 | 3.00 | 2.98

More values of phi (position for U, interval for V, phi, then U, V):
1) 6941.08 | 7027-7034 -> 96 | 10.09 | 10.52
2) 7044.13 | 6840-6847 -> 126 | 11.14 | 8.82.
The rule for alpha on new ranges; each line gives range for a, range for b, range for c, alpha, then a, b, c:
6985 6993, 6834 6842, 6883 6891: 3992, 51.0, 42.7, 42.6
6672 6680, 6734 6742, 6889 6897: 4092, 47.6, 46.1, 43.7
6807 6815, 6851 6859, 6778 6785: 3963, 46.0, 42.3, 44.9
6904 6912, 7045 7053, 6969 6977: 5054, 46.1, 55.1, 50.0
